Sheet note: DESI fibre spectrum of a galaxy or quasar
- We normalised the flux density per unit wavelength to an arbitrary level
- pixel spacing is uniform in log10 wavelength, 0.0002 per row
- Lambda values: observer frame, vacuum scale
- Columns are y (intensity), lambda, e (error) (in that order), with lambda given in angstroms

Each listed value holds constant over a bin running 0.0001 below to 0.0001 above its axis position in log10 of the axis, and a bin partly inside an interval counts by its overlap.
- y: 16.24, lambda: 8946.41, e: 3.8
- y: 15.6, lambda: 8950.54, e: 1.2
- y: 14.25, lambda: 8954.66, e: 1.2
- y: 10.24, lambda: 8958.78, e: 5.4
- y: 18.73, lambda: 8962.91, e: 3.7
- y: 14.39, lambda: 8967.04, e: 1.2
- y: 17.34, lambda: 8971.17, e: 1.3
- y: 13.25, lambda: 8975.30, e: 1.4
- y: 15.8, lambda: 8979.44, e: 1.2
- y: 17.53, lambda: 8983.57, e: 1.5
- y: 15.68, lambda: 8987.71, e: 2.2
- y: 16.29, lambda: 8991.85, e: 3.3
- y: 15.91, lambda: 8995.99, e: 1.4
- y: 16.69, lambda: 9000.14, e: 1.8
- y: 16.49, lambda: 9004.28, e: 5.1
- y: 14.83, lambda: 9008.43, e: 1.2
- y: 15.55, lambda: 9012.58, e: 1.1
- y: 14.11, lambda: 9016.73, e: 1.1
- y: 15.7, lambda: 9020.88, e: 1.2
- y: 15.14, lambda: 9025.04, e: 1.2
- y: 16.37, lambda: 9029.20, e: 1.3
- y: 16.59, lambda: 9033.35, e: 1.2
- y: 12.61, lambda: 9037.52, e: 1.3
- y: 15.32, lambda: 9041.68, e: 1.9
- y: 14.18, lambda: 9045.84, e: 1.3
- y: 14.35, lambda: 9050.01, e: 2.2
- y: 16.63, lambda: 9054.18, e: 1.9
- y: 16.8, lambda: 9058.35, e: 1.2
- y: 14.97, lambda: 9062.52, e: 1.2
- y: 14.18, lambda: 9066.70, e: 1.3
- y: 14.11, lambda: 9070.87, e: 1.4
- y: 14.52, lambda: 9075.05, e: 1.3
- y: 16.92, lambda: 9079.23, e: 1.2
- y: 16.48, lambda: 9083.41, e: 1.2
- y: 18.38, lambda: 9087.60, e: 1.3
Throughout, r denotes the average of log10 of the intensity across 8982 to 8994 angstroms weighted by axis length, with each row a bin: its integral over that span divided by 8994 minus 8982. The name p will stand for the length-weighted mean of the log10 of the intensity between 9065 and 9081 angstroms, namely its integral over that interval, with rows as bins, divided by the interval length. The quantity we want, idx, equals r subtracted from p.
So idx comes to -0.04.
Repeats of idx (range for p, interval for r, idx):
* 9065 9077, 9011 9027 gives -0.02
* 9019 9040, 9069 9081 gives 0.00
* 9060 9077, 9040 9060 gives -0.03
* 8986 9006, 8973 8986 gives 0.02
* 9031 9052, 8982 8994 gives -0.05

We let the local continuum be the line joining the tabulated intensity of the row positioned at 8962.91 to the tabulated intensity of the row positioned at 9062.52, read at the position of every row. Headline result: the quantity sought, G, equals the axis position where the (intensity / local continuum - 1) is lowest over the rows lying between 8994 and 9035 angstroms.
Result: 9016.73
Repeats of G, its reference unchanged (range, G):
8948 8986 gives 8958.78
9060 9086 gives 9066.70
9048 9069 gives 9050.01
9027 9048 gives 9037.52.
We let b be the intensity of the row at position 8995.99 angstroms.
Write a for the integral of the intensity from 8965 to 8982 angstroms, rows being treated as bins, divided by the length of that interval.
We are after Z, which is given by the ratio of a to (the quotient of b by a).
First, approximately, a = 15.3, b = 15.91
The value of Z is 14.7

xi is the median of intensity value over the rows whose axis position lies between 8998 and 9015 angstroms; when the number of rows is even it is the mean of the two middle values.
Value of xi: 16.0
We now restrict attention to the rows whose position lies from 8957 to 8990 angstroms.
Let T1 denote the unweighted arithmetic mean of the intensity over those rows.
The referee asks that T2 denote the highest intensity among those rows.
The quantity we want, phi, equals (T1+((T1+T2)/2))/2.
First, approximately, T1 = 15.4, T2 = 18.73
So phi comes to 16.2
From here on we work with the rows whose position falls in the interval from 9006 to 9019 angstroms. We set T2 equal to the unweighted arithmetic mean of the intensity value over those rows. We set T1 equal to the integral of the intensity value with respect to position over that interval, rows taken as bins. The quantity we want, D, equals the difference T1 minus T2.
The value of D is 179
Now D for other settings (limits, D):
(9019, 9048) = 423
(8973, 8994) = 315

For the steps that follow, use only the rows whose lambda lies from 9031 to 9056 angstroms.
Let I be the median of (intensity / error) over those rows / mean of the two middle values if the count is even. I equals 9.2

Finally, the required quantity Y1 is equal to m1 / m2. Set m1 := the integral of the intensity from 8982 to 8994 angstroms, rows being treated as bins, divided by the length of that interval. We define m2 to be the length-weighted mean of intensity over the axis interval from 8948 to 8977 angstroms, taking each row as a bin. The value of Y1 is 1.11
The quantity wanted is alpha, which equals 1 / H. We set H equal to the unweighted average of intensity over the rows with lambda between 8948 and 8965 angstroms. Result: 0.068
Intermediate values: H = 14.7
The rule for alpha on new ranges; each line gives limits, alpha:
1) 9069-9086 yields 0.064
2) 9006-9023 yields 0.066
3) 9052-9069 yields 0.064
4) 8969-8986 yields 0.063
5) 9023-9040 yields 0.066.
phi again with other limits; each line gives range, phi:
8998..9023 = 15.8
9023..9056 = 15.5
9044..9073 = 15.5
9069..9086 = 15.9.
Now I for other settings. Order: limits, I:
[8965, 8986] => 12.0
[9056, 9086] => 12.5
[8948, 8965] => 8.5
